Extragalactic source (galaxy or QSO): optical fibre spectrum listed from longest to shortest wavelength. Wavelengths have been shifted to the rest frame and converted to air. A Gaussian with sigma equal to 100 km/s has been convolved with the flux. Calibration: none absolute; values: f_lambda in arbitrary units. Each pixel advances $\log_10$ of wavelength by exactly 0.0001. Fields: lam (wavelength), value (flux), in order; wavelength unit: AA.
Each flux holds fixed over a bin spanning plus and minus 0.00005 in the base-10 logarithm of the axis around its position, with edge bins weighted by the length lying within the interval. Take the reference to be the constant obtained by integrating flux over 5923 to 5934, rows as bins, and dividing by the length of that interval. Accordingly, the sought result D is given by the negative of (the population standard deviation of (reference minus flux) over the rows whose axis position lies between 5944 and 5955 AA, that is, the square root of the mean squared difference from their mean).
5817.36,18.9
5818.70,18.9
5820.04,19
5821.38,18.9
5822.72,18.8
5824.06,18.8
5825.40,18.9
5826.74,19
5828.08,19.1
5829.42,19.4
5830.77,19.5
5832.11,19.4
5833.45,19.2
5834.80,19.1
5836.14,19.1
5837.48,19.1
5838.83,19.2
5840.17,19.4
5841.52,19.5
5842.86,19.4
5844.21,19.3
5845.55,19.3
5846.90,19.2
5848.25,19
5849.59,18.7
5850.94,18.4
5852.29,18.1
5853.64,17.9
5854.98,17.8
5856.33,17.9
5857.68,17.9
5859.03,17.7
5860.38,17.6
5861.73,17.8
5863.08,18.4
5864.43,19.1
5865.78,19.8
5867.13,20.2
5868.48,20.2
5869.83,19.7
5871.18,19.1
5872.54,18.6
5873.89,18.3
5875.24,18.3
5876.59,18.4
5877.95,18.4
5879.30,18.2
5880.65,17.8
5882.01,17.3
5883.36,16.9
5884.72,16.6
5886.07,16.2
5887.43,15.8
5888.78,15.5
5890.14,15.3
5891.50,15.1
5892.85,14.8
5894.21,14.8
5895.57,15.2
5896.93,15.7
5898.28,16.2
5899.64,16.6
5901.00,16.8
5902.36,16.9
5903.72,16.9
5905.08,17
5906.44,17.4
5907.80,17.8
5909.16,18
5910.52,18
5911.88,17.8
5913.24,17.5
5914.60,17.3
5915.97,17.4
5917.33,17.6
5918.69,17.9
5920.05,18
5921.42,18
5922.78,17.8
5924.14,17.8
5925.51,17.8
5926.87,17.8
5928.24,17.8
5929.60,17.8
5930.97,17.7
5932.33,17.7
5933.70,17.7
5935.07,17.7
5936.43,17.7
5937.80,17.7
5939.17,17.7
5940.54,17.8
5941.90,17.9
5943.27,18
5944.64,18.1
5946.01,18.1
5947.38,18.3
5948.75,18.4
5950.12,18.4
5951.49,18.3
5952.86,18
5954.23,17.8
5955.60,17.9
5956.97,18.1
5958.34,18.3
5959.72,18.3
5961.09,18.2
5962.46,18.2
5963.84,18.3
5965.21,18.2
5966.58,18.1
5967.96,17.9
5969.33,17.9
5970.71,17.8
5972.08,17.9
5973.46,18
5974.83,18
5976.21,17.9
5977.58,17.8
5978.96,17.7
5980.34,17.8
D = -0.20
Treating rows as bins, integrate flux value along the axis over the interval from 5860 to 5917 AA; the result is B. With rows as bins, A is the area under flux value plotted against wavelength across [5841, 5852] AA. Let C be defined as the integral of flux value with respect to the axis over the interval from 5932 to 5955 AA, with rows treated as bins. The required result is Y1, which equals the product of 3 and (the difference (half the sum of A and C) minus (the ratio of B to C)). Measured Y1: 927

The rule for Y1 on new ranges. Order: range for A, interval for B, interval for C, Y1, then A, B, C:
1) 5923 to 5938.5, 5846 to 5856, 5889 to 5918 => 1136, 275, 184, 483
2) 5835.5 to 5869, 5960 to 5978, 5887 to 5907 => 1421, 630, 325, 320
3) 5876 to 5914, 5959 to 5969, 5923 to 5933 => 1218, 636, 182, 178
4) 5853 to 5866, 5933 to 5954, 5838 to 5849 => 666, 236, 378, 212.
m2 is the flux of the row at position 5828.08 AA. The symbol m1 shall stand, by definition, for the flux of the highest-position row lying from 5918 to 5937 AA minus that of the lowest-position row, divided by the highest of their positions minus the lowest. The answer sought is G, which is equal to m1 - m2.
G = -19.1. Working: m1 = -0.01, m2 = 19.1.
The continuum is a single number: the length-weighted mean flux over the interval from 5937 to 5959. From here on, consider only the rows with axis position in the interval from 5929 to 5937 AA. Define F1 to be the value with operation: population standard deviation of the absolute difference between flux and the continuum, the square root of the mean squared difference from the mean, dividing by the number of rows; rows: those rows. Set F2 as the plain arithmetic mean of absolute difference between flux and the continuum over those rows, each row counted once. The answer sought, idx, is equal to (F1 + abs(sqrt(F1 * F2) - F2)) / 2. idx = 0.13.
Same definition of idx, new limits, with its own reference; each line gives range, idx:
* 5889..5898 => 1.13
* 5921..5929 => 0.08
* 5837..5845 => 0.49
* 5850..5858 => 0.07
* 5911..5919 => 0.18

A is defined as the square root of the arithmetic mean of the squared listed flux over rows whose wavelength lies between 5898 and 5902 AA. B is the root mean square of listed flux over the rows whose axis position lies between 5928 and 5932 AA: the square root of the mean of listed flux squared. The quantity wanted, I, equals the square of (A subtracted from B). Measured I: 1.5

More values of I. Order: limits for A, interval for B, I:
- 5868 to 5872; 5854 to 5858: 3.3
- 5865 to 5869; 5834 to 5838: 0.9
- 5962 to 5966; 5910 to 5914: 0.2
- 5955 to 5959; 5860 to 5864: 0.0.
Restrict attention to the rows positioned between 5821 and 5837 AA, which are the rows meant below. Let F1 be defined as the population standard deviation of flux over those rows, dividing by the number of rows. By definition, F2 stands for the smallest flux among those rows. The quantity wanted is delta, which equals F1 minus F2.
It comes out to -18.6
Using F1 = 0.2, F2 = 18.8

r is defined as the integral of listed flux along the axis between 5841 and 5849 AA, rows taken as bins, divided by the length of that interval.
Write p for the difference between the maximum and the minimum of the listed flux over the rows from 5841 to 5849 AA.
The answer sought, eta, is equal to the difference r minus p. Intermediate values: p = 0.5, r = 19.3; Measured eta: 19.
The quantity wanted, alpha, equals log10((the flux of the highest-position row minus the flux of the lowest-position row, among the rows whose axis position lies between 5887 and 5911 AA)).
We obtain 0.34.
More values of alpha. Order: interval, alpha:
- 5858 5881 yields -1.00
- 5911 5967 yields -0.52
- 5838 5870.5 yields -0.30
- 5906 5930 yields -0.40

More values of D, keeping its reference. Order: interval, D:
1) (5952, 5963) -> -0.17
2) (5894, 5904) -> -0.76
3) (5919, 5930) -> -0.09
